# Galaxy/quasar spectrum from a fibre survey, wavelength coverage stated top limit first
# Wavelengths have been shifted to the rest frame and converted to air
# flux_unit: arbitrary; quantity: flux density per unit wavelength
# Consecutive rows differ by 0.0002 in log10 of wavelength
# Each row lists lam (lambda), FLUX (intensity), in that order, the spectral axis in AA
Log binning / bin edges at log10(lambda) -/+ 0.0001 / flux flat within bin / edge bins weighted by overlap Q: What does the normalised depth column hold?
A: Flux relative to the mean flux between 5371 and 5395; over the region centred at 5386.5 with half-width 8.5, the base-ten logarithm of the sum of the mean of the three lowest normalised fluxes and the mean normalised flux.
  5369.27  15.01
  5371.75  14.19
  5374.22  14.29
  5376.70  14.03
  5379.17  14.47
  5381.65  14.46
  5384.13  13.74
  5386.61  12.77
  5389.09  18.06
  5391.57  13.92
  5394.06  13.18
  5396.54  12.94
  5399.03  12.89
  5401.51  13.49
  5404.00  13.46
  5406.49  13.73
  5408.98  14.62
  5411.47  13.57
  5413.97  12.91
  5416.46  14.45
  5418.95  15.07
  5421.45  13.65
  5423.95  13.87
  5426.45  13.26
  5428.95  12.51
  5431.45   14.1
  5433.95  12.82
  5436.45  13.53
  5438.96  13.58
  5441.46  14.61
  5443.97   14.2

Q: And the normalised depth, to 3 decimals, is 0.285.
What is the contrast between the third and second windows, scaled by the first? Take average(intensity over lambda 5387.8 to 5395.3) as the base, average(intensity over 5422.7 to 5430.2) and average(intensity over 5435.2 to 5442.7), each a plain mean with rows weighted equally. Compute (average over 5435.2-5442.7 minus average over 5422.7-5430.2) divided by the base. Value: 0.046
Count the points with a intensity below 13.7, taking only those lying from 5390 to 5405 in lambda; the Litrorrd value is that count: 5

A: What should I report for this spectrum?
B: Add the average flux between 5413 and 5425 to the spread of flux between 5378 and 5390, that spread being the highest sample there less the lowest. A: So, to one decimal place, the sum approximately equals 19.3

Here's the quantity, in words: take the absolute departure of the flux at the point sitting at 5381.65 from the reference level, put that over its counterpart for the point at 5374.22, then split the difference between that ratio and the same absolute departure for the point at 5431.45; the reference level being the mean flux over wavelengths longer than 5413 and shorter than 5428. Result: 0.82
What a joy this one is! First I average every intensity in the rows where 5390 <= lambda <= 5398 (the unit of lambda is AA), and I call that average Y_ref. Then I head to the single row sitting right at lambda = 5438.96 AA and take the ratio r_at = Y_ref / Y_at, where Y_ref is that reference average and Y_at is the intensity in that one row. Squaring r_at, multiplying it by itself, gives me 1.0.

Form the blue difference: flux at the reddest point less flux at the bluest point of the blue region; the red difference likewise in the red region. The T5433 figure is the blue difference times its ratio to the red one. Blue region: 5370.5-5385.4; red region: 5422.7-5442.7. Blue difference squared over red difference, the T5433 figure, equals 0.3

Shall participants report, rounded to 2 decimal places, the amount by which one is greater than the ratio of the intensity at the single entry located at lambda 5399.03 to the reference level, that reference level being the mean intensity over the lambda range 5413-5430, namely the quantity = 0.06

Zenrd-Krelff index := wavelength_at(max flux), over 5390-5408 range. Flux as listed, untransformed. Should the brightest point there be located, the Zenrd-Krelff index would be 5391.57 AA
